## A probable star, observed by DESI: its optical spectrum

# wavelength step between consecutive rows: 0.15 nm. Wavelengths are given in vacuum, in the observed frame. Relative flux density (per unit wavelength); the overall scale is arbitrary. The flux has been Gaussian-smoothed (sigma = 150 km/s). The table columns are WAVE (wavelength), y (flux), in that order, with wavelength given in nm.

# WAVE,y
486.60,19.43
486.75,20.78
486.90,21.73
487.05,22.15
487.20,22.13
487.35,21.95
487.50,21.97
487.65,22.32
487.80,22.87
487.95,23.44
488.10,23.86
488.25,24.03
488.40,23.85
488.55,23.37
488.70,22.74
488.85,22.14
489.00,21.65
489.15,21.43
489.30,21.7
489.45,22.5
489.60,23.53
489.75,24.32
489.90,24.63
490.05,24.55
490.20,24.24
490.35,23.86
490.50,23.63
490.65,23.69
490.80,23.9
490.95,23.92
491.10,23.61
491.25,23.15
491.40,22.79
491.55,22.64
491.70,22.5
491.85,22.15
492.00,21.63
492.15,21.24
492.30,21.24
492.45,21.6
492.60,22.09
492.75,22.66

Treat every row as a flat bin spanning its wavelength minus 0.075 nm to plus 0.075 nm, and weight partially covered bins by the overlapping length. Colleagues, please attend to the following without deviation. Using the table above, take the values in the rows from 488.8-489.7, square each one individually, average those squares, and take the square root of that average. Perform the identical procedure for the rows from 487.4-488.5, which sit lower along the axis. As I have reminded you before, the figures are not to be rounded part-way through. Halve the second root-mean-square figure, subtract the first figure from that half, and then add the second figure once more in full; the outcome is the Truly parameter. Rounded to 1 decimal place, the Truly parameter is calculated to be 12.6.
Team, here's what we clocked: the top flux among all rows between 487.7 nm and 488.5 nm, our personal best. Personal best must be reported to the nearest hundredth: 24.03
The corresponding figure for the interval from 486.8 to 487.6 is 22.15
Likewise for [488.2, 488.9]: 24.03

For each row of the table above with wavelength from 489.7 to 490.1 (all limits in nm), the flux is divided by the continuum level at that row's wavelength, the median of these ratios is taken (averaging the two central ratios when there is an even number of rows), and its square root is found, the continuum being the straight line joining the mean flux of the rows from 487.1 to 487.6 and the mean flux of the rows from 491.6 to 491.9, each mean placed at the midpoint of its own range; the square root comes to 1.051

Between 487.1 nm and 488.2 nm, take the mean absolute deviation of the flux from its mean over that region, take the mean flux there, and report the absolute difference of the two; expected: 22.0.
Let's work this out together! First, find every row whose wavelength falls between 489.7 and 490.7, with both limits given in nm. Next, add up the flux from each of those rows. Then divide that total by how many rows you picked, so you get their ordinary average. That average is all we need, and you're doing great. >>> 24.1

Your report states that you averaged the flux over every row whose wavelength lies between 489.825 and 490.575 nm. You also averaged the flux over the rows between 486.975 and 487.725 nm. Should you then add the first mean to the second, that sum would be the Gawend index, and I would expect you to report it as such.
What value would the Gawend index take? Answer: 46.3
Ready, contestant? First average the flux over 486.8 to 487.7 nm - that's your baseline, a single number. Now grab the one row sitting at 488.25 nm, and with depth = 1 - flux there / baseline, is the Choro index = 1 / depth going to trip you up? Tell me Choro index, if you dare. -11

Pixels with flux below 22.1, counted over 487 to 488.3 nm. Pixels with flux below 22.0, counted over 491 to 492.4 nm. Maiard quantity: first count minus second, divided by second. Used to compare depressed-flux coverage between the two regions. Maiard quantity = -0.3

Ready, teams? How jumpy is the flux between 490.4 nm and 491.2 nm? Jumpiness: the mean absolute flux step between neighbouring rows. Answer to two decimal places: 0.15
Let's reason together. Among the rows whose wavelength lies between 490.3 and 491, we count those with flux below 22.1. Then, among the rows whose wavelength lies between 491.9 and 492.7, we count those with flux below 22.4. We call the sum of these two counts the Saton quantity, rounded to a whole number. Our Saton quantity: 5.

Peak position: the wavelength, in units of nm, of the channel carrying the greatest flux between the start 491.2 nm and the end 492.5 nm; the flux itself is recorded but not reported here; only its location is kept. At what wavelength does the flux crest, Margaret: 491.25 nm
